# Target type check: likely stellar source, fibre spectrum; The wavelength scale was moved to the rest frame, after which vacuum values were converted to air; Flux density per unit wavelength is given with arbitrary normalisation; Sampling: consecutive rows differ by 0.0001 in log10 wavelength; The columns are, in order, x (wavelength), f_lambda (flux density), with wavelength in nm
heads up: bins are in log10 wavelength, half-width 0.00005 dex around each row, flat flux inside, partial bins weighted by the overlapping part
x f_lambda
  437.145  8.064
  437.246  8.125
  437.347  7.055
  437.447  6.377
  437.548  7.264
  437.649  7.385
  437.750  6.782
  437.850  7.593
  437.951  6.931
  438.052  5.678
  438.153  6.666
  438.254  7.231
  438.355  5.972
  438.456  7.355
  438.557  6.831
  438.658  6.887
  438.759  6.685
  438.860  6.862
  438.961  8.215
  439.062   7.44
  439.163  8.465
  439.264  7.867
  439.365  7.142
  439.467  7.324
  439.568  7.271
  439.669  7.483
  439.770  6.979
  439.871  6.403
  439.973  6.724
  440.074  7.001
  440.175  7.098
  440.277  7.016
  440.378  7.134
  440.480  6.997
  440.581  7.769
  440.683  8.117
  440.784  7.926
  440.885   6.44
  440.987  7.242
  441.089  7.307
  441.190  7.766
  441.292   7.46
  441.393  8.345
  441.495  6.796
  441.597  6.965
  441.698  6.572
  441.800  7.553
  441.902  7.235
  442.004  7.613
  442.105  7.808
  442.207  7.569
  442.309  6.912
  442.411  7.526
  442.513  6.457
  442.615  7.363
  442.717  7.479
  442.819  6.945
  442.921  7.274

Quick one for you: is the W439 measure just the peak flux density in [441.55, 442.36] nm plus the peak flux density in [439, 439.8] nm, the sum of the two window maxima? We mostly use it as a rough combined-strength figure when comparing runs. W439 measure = 16.3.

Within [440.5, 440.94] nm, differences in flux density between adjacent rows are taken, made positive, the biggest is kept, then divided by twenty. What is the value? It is 0.074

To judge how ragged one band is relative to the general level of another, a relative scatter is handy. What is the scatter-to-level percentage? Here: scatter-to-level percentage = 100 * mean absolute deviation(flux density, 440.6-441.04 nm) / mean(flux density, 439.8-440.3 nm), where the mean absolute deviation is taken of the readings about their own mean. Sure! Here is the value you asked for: 8.6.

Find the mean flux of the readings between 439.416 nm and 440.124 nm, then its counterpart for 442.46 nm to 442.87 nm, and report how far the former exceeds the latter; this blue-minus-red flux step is -0.03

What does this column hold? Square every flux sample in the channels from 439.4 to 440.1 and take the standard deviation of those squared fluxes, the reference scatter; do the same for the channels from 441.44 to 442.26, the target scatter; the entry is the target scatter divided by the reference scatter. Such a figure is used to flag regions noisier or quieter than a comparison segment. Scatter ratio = 1.2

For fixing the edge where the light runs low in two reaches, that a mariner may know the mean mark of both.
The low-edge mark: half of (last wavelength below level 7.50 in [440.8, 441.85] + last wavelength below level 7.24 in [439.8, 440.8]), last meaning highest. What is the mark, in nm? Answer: 441.09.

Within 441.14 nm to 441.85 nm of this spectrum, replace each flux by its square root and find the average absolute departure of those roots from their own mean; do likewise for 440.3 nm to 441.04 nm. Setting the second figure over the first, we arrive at 0.98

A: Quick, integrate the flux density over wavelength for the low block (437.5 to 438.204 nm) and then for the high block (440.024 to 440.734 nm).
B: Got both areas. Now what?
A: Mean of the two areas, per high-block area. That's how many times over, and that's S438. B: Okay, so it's 0.97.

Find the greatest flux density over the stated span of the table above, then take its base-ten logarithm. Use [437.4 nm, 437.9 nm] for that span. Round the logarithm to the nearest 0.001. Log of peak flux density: 0.880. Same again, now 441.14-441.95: 0.921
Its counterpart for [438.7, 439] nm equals 0.915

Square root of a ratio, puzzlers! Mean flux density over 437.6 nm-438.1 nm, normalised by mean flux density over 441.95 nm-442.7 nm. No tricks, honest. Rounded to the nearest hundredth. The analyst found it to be 0.97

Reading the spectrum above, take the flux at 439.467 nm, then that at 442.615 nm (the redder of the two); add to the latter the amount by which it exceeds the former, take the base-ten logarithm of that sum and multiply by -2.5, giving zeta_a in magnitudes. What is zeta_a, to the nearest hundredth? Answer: -2.17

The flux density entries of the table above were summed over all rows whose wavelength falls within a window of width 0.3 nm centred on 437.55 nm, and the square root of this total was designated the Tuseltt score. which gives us 4.59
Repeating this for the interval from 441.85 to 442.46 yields 6.68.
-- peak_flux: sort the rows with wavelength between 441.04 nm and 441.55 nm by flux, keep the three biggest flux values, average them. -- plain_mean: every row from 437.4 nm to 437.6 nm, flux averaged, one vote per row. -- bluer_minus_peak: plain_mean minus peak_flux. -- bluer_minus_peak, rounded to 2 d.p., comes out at -1.04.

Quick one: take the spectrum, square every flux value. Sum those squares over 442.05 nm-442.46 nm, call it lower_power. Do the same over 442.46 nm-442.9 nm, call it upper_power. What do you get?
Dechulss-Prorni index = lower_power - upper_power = 23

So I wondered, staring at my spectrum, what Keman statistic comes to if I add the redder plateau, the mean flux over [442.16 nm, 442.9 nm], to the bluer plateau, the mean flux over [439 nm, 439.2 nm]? 15.1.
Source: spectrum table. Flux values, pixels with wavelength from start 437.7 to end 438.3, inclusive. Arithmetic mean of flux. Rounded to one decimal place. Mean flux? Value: 6.8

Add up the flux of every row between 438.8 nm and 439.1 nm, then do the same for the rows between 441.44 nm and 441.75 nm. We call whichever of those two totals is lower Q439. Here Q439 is 20.3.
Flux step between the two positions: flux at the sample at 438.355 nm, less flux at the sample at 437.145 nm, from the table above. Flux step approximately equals -2.1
